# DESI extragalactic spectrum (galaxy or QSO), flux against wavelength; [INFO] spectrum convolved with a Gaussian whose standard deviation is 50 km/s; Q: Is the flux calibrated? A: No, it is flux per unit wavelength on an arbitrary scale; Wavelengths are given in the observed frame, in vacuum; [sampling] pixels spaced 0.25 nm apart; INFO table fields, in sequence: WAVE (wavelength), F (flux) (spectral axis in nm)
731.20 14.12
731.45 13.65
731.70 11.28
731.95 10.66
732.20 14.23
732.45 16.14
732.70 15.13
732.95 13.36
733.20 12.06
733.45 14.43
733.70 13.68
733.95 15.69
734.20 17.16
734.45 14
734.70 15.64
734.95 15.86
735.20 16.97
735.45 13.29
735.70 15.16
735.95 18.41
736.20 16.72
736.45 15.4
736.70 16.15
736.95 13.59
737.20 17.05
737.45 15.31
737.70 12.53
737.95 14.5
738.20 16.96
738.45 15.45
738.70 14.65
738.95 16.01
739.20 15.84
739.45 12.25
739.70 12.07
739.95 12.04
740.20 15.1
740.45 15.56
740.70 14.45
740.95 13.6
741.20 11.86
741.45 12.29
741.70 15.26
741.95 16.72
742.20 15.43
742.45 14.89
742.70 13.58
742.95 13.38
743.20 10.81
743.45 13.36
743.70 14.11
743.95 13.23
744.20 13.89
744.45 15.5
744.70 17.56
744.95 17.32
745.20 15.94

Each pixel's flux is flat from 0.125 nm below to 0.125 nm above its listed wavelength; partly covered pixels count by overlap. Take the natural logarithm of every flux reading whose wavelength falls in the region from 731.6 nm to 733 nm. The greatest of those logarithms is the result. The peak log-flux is 2.78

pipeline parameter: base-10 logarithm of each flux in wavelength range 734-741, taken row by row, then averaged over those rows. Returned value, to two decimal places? 1.18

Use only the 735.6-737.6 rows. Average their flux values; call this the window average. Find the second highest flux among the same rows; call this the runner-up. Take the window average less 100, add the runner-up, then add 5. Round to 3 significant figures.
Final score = -62.0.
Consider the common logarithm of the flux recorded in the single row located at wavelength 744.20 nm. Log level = 1.14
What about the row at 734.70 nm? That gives 1.19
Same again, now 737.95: 1.16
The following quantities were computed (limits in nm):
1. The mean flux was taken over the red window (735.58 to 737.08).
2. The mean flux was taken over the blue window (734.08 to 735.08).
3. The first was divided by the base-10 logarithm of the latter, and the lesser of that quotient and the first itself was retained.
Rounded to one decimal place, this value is 13.3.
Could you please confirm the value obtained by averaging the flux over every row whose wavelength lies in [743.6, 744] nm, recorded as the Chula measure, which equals 13.7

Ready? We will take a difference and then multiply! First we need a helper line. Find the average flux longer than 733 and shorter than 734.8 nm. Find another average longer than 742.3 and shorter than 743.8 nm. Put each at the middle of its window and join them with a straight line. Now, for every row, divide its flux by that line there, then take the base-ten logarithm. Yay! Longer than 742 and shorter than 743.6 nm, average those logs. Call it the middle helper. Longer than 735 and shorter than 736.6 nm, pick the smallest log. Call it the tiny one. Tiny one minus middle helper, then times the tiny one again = 0.0014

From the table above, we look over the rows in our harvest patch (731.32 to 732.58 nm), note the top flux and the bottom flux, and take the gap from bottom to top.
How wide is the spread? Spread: 5.5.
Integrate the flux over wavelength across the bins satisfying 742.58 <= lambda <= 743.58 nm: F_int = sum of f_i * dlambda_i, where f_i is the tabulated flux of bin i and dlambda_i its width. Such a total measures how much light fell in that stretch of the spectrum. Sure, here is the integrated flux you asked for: 12.8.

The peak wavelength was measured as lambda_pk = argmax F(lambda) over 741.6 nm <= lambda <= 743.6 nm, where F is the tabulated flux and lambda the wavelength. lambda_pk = 741.95 nm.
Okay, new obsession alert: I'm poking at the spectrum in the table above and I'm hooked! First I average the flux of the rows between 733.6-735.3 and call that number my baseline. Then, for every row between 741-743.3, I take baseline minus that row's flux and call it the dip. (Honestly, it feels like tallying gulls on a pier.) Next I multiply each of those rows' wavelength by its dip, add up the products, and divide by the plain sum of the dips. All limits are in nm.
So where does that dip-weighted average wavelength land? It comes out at 742.30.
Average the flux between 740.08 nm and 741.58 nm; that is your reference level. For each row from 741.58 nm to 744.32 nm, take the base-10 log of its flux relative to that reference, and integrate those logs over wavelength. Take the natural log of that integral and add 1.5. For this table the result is -2.7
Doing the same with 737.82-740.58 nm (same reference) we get -1.4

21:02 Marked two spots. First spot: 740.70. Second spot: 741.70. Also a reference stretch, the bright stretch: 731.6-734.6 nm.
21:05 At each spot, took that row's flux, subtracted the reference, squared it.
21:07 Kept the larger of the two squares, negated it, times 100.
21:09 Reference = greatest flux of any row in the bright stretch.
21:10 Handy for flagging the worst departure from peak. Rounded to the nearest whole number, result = -734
